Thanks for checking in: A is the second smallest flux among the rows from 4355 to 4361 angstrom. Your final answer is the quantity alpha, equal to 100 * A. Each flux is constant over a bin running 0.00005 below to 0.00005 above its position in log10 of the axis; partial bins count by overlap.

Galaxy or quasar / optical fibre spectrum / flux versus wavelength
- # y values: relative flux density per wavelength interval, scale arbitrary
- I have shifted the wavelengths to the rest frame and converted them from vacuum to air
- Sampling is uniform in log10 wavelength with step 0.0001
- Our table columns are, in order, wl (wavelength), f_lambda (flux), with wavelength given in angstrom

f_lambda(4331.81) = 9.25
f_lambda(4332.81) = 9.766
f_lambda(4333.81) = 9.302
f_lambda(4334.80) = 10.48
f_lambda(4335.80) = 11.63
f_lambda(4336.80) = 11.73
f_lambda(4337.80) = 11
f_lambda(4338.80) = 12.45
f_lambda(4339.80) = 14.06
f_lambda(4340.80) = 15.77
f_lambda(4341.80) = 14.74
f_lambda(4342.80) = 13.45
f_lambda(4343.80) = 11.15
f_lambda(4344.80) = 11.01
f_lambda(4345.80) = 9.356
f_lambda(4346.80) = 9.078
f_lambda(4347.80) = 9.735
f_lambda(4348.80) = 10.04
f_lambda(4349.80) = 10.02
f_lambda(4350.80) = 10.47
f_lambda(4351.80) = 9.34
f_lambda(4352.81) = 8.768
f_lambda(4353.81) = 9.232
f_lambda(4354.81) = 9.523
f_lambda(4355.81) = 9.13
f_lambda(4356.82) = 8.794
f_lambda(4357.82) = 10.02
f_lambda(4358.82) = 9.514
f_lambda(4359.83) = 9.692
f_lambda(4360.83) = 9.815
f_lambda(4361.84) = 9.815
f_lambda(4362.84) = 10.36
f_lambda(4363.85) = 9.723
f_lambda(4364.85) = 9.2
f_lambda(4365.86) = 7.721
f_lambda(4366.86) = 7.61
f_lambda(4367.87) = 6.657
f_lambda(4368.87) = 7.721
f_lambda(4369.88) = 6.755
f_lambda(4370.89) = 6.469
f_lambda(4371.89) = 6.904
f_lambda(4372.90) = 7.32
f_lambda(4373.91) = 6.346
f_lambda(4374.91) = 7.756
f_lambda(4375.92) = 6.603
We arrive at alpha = 913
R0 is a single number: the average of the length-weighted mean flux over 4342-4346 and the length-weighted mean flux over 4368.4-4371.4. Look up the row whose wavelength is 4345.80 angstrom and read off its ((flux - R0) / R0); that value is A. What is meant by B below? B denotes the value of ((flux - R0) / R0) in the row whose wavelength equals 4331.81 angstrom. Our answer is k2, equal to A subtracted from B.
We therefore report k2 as -0.01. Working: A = 0.01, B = -0.01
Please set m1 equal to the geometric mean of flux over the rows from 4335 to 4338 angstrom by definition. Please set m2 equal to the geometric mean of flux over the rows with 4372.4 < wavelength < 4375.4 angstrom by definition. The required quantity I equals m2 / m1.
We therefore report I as 0.6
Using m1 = 11.4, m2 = 7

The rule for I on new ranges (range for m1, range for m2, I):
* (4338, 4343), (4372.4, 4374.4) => 0.5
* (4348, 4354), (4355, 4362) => 1.0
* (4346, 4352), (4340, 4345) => 1.3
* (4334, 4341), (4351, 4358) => 0.7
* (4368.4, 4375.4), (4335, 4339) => 1.7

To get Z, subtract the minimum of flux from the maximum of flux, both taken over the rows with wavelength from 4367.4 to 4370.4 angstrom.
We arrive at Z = 1.1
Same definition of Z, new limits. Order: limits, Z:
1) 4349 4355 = 1.7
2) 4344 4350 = 1.9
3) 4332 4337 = 2.4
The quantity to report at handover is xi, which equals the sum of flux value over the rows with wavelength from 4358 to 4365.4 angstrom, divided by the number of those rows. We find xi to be 9.7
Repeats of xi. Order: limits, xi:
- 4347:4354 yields 9.7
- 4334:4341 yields 12.4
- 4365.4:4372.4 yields 7.1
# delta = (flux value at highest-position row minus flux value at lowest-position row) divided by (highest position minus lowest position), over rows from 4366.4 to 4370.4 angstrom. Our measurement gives -0.3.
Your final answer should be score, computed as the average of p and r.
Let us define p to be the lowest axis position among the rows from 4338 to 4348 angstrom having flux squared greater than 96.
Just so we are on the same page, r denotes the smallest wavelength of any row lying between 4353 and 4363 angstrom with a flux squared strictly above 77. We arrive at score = 4346.3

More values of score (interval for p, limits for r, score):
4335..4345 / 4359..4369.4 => 4347.8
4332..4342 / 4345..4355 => 4340.3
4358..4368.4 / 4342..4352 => 4351.8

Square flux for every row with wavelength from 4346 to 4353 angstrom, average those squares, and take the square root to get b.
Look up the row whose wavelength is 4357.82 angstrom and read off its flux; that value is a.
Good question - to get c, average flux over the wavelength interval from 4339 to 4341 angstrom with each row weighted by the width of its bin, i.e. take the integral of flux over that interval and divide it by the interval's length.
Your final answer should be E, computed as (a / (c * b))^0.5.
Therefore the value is 0.27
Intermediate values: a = 10.02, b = 9.7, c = 14.41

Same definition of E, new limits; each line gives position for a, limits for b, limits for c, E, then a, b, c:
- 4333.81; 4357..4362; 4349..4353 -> 0.31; 9.302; 9.8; 9.74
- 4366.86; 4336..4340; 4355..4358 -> 0.26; 7.61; 12.4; 9.26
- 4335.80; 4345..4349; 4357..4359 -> 0.35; 11.63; 9.6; 9.68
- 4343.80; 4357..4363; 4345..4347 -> 0.34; 11.15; 9.9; 9.51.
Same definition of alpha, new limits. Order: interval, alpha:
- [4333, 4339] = 1048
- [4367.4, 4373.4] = 666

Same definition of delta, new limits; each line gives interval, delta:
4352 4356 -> 0.1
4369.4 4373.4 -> 0.2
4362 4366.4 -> -0.9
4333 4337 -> 0.8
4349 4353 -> -0.4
